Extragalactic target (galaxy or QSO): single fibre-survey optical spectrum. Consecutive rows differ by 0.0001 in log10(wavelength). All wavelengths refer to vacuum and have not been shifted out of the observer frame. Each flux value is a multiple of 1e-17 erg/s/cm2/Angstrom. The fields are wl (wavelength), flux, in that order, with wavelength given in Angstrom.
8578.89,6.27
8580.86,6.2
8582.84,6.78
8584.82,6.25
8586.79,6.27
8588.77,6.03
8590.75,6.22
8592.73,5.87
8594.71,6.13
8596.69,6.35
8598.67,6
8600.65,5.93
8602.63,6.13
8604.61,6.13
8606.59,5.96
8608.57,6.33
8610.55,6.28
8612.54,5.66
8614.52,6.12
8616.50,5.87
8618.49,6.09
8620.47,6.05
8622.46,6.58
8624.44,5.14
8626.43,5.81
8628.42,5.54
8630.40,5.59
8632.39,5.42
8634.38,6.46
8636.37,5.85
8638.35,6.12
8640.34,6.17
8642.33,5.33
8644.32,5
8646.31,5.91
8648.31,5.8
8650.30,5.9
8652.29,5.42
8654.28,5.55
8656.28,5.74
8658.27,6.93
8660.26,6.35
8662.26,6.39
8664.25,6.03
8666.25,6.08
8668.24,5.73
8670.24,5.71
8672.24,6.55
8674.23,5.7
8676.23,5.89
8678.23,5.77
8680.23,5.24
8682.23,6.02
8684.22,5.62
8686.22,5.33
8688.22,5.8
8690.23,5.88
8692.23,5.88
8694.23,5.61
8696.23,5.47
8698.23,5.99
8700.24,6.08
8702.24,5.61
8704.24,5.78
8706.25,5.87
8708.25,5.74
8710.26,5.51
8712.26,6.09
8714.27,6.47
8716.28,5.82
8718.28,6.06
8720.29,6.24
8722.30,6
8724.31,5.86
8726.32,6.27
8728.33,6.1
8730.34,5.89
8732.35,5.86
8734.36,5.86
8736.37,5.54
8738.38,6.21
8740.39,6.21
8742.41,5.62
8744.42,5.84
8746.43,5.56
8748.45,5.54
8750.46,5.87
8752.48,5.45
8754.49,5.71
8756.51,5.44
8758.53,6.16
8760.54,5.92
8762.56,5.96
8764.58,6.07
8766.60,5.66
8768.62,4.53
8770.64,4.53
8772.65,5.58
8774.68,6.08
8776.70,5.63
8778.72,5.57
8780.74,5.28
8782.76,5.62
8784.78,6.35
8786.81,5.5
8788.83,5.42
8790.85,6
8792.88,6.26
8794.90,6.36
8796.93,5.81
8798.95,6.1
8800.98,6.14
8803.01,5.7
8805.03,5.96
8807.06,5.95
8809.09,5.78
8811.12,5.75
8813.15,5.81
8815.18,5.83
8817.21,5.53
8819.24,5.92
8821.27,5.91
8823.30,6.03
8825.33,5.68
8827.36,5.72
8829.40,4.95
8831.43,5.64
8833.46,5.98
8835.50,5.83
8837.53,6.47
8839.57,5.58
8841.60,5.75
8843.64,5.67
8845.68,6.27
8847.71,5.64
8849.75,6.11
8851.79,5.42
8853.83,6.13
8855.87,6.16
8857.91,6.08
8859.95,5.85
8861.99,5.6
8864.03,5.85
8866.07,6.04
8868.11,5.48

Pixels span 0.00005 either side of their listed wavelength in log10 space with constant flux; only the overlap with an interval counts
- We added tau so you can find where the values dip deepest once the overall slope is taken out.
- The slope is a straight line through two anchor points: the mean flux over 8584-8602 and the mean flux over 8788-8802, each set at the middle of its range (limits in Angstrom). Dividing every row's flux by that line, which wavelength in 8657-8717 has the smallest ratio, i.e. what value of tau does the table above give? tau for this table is 8680.23 Angstrom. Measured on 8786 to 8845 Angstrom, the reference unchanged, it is 8829.40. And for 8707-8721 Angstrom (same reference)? 8710.26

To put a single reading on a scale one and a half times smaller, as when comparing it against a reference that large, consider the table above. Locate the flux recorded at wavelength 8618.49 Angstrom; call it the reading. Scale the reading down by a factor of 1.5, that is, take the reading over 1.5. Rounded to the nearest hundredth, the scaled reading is 4.06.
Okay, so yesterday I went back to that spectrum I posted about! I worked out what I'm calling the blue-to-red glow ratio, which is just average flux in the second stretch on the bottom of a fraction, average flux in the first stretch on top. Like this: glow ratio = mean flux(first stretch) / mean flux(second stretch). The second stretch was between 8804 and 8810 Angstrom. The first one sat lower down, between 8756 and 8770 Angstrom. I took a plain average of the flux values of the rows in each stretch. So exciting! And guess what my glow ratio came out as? 0.96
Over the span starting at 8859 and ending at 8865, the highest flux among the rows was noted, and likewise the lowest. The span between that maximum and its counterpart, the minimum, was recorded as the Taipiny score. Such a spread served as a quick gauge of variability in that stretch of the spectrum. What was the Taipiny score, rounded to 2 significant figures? 0.25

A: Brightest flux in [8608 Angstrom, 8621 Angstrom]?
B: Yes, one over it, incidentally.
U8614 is 0.158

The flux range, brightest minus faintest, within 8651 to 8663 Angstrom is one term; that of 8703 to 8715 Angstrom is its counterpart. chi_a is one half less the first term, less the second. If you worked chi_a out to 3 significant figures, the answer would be -1.97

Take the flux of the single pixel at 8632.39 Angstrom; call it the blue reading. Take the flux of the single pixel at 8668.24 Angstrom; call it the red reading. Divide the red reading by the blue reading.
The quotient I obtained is 1.06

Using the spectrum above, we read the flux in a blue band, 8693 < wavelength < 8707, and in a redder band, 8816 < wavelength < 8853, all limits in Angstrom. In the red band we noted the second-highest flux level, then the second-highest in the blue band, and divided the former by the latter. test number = 1.047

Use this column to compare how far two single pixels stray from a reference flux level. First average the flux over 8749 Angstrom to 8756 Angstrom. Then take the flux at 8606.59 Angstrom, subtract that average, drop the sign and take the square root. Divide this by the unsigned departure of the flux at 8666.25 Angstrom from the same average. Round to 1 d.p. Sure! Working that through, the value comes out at 1.3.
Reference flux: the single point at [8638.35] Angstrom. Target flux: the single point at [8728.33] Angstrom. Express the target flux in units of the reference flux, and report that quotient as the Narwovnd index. 1.00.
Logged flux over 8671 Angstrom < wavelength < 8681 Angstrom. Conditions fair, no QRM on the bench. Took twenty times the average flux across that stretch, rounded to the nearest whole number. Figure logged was 117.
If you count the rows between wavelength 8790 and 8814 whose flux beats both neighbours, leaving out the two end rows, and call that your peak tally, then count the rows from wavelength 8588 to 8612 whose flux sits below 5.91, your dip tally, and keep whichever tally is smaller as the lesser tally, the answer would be 1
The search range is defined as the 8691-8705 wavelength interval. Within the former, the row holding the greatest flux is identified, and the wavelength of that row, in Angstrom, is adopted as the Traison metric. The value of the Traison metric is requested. 8700.24 Angstrom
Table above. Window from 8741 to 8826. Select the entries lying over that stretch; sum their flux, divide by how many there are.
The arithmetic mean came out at 5.75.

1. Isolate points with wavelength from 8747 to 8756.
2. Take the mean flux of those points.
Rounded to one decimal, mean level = 5.6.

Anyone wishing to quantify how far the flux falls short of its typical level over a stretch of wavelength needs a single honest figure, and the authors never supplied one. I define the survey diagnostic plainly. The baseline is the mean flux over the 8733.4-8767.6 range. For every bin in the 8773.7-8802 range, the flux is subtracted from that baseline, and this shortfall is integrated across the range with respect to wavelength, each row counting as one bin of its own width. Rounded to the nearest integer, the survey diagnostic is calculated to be -2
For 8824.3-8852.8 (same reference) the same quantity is 1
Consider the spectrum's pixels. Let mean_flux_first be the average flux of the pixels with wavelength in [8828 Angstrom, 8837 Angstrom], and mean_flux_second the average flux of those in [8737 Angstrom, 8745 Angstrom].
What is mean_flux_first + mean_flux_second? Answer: 11.6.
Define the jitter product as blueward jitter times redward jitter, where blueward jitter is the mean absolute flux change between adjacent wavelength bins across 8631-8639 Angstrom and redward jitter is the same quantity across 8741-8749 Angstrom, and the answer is 0.11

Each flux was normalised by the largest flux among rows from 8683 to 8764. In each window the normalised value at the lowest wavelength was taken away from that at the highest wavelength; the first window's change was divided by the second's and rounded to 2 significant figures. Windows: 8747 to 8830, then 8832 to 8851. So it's -4.5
